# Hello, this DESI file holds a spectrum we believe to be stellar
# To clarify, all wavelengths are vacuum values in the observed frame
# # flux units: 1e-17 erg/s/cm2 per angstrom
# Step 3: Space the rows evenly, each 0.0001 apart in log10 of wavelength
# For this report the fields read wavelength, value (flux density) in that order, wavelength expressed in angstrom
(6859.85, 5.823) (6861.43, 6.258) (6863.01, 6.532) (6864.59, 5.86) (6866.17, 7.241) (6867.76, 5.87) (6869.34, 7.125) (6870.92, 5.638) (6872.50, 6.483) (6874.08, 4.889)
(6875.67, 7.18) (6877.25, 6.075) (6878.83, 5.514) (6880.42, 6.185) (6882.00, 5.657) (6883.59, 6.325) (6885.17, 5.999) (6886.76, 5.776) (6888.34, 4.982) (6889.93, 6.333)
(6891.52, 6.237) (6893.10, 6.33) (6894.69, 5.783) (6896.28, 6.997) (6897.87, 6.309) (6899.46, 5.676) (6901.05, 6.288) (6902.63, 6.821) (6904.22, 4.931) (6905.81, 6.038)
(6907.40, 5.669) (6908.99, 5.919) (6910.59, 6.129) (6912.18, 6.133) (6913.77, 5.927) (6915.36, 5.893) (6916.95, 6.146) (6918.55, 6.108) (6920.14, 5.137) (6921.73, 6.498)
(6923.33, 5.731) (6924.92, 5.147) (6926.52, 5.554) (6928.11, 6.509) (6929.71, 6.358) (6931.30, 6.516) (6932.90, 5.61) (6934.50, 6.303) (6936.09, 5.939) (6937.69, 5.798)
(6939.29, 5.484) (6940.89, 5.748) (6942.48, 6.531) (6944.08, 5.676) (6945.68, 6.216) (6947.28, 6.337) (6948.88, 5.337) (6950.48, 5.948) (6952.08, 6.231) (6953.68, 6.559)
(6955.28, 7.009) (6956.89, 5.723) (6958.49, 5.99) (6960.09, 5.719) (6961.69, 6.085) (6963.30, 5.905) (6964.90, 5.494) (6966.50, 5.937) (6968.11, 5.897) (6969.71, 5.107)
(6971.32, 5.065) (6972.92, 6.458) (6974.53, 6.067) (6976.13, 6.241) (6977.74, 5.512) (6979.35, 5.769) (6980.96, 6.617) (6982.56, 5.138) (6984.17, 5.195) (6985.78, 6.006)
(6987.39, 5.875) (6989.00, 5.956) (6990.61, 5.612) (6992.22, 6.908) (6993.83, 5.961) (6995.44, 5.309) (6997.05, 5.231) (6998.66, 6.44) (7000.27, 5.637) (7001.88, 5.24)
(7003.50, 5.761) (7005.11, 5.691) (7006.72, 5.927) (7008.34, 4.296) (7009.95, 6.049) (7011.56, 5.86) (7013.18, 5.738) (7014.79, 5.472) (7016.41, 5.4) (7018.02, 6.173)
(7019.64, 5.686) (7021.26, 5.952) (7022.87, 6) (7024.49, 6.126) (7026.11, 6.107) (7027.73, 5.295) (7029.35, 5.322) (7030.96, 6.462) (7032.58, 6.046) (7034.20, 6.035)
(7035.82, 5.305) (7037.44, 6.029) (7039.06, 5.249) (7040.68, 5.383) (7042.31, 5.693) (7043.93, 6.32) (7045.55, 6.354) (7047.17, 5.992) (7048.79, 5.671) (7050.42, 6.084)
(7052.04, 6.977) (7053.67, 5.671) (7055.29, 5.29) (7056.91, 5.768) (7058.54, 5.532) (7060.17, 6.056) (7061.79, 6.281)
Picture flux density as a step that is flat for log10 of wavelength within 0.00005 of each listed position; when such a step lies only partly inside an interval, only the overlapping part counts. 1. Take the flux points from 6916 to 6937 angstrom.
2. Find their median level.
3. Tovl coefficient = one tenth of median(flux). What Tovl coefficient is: 0.611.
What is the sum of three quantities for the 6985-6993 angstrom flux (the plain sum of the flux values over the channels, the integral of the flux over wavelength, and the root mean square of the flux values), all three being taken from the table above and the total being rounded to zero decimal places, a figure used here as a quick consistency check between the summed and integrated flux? 85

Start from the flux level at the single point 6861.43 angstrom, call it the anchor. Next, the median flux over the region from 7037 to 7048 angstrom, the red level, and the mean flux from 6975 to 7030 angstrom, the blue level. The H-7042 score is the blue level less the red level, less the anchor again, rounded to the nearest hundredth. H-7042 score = -6.50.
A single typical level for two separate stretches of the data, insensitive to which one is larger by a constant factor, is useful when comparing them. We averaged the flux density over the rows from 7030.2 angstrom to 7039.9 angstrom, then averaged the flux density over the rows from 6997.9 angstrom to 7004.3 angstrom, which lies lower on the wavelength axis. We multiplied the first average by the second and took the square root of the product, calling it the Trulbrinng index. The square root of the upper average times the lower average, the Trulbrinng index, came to 5.81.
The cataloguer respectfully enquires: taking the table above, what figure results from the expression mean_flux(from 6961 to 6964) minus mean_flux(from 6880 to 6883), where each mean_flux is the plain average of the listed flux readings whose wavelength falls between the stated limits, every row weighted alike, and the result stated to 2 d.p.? 0.07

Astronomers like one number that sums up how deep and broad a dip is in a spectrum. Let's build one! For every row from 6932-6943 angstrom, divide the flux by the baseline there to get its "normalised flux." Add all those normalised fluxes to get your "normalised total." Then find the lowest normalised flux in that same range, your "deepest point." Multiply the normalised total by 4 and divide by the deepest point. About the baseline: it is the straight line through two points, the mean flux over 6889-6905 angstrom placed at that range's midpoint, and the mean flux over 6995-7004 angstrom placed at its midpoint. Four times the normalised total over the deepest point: 30.2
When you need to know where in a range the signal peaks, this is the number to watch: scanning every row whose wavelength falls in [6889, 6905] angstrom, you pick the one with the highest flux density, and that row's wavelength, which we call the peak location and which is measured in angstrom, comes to 6896.28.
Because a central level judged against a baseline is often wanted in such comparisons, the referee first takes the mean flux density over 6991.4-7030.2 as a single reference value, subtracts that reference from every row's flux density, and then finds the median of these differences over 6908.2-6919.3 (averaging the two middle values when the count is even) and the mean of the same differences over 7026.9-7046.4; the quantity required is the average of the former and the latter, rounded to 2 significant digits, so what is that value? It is 0.22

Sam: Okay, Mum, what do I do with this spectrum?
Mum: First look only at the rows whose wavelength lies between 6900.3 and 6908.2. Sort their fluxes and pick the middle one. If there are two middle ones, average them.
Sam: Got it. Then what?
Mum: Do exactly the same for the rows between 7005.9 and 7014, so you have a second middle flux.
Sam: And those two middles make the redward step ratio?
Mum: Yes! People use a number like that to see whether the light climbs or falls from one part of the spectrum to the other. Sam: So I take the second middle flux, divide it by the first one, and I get 0.97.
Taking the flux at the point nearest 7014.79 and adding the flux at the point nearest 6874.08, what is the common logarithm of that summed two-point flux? 1.02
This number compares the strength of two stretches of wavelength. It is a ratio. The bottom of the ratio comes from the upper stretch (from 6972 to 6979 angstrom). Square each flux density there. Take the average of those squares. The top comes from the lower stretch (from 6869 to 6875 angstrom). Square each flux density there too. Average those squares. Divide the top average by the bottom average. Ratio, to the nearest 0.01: 1.00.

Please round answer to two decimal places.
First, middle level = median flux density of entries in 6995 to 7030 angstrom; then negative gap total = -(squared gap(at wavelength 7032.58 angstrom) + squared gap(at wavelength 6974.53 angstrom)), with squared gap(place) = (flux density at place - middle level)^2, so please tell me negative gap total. -0.23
